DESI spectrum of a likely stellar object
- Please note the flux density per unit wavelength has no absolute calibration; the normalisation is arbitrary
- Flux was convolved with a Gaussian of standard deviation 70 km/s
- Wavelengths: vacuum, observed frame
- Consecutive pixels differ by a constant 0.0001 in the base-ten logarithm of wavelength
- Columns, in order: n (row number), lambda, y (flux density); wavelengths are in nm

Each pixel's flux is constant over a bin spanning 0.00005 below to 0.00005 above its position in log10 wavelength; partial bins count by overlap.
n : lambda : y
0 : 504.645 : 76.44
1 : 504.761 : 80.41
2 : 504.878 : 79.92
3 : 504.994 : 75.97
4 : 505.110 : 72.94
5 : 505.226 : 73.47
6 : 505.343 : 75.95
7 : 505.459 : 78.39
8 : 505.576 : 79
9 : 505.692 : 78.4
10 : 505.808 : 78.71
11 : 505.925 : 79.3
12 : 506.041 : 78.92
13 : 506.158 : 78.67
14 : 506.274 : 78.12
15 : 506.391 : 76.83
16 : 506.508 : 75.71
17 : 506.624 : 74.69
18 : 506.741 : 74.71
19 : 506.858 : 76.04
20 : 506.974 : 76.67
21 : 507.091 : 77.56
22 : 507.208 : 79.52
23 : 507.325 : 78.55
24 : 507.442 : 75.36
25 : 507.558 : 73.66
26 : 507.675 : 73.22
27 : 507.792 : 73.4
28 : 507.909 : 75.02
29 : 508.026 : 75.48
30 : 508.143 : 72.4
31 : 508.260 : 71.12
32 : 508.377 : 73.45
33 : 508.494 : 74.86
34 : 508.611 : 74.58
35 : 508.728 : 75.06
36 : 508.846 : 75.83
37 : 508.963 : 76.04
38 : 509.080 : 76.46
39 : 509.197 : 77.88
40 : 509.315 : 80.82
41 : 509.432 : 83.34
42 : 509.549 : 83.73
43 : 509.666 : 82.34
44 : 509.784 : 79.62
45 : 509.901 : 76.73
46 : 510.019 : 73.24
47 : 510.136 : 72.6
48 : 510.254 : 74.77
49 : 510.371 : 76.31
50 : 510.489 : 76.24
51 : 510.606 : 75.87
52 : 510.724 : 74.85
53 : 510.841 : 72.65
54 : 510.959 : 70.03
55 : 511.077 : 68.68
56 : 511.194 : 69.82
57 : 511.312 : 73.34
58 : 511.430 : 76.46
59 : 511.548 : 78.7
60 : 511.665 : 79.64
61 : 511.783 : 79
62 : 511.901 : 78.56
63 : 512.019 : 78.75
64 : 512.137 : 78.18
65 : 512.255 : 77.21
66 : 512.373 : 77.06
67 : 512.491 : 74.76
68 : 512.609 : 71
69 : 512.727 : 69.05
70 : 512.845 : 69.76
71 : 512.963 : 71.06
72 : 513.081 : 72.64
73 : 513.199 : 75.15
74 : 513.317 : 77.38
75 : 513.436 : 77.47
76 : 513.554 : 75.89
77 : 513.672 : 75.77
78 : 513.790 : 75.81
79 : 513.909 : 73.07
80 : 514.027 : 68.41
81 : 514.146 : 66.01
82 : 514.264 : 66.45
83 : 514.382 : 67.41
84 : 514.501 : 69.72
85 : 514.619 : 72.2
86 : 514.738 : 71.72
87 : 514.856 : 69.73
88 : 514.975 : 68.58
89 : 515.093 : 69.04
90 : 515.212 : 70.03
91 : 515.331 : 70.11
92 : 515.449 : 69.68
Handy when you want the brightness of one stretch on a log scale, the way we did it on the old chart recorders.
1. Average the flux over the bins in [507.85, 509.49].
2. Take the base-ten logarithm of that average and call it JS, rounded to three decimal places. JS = 1.880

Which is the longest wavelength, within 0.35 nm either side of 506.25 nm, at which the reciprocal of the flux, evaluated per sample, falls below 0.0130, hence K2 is 506.274 nm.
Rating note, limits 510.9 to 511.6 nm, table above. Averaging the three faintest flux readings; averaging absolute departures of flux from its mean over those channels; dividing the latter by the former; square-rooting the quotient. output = 0.22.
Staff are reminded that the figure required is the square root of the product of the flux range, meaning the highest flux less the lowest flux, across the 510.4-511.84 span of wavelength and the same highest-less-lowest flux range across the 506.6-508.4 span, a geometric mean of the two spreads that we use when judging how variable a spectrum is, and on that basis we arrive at 10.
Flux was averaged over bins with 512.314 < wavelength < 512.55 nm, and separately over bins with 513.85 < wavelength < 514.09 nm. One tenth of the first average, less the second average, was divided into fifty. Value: -0.79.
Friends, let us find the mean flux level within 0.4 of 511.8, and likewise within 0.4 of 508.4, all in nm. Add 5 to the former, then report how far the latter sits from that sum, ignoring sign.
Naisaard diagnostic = 10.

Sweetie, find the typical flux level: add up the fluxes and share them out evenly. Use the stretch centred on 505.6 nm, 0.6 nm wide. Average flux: 78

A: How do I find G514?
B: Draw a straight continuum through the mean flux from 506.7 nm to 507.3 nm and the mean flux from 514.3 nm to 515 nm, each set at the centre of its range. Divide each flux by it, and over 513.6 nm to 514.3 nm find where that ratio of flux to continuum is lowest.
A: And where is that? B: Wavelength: 514.146 nm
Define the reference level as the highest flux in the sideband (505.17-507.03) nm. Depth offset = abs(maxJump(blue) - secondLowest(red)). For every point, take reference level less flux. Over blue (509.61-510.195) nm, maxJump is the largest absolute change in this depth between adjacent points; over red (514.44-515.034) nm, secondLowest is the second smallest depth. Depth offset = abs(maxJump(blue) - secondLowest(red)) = 4.1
